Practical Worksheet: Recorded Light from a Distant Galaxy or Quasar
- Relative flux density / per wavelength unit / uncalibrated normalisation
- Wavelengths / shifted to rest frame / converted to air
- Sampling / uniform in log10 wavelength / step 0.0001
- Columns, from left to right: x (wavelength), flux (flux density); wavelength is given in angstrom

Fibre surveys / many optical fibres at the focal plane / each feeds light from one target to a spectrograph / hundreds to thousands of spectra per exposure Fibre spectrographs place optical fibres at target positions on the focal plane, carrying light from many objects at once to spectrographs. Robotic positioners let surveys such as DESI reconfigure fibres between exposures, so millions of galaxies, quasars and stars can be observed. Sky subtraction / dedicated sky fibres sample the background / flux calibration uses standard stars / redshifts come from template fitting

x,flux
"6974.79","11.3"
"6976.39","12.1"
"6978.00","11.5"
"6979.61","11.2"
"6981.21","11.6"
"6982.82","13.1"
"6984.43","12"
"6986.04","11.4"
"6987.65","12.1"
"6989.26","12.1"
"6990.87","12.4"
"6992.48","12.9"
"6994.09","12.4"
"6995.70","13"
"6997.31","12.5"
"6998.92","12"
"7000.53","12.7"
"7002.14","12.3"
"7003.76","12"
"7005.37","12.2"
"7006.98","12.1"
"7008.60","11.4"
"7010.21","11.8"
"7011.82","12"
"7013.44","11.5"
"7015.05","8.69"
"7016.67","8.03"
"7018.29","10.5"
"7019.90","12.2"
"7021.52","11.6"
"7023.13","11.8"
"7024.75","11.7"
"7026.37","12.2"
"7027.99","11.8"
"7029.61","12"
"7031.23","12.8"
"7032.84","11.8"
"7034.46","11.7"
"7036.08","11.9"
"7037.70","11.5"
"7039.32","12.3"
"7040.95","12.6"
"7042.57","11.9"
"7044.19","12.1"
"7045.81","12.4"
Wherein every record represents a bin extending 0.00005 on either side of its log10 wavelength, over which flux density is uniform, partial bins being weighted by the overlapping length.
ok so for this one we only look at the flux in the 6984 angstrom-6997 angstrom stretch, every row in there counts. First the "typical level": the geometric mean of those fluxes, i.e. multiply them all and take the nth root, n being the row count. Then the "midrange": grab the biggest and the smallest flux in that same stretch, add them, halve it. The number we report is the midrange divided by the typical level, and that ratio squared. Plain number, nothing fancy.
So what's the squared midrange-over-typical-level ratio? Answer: 0.987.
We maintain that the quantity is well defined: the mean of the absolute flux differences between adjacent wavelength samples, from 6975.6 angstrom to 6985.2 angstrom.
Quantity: 0.78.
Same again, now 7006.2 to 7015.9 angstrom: 0.92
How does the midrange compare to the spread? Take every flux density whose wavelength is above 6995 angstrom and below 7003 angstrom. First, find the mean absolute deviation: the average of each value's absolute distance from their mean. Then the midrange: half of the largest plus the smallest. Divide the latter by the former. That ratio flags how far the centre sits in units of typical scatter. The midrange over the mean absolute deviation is 45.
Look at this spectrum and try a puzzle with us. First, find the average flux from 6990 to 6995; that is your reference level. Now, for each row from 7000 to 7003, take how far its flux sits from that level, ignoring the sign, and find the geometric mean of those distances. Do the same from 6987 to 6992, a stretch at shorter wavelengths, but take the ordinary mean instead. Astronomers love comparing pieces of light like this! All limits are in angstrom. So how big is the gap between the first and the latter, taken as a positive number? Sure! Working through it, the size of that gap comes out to 0.18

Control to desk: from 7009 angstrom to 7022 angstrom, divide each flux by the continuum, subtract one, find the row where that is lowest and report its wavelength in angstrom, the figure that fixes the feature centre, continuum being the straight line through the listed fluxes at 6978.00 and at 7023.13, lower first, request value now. 7016.67 angstrom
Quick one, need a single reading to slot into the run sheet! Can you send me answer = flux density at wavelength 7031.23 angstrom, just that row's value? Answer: 12.8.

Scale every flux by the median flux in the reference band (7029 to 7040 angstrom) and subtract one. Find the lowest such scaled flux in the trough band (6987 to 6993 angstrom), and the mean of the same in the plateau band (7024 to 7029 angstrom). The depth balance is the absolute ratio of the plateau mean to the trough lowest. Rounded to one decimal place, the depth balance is 0.0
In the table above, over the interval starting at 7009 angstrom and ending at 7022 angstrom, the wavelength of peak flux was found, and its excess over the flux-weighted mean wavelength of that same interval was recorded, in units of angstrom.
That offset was 4.1 angstrom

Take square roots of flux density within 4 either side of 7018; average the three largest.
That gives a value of 3.38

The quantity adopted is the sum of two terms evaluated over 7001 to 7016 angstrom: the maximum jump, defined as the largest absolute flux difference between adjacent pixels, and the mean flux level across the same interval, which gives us 14.4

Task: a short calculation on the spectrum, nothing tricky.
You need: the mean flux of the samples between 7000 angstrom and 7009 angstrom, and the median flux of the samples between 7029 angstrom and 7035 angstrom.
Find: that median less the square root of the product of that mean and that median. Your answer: -0.11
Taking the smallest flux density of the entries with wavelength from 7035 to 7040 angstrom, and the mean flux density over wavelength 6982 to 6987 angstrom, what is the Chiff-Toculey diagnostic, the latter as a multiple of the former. 1.06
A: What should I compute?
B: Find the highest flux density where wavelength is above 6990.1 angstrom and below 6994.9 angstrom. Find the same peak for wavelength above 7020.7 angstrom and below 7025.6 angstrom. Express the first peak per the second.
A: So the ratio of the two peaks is 1.09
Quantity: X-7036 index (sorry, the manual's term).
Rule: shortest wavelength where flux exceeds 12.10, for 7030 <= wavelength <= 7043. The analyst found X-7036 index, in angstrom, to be 7031.23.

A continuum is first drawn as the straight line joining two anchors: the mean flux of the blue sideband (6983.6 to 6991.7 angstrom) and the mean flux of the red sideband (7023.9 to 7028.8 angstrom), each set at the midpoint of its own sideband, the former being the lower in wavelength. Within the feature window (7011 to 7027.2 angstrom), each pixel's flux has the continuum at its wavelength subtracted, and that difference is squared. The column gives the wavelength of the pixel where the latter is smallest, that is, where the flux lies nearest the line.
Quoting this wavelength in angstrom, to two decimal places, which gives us 7011.82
